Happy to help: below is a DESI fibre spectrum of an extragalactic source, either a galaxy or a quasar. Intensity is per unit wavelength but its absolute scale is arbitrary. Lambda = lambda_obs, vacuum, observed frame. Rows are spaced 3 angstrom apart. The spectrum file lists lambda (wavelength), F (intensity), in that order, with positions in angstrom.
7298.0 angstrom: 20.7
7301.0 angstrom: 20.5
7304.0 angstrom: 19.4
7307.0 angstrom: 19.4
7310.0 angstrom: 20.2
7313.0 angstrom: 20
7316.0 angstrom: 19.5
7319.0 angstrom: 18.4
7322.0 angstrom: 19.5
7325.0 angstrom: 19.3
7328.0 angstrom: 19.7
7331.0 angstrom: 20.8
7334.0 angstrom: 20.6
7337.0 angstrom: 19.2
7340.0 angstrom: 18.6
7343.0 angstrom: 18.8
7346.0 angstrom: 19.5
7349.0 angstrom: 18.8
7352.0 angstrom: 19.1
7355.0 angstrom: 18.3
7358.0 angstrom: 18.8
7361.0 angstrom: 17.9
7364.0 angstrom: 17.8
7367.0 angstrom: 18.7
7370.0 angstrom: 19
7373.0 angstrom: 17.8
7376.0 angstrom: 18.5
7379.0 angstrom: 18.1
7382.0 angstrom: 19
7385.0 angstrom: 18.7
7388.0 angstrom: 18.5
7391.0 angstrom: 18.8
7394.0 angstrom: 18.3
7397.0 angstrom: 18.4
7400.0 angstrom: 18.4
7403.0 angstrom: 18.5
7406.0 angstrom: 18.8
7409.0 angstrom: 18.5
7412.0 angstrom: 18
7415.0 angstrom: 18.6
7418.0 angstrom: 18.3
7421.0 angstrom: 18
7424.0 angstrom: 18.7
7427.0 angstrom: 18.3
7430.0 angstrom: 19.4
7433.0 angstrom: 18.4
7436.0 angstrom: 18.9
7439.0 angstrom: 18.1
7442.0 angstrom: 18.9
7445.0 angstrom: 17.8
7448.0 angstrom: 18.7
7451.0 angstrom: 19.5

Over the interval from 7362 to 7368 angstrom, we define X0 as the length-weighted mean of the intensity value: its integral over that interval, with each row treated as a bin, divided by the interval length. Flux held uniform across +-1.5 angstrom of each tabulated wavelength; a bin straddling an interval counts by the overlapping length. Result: 18.2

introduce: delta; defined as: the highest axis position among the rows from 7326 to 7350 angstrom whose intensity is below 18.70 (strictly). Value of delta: 7340.0 angstrom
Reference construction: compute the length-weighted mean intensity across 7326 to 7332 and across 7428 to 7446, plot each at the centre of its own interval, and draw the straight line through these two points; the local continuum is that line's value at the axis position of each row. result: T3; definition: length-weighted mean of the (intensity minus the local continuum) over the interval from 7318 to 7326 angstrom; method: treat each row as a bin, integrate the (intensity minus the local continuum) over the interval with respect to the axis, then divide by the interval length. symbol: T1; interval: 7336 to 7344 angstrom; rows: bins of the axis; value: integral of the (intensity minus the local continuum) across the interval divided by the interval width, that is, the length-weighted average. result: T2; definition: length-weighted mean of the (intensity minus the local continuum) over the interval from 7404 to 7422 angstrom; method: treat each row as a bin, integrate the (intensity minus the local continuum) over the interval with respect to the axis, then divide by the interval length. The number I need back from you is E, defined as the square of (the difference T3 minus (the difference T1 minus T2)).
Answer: 0.3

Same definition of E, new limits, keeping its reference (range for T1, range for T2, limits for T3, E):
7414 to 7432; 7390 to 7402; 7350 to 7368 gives 3.0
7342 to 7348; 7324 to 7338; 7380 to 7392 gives 0.0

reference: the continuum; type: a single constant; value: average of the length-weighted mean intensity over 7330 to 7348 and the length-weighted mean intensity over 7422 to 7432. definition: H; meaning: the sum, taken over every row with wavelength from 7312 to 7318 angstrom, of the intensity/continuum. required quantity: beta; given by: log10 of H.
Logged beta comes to 0.315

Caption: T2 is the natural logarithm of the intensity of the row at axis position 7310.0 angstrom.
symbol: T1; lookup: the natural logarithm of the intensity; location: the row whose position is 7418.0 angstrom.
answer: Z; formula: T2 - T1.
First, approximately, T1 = 2.91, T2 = 3.01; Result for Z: 0.10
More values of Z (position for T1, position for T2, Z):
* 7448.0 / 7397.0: -0.02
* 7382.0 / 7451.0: 0.03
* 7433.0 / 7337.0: 0.04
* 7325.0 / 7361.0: -0.08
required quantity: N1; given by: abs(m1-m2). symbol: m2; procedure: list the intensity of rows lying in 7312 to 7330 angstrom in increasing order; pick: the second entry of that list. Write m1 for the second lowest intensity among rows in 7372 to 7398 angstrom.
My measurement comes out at 1.2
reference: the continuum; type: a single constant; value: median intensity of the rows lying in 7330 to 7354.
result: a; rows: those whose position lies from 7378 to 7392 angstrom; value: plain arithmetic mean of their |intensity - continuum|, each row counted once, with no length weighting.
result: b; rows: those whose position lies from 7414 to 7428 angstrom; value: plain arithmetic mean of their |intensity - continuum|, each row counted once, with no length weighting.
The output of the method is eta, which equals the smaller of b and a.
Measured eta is 0.53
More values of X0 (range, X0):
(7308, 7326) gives 19.5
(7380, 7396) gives 18.6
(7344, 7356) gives 18.9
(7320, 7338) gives 19.8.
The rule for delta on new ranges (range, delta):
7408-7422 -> 7421.0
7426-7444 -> 7439.0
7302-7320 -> 7319.0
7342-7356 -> 7355.0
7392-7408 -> 7403.0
